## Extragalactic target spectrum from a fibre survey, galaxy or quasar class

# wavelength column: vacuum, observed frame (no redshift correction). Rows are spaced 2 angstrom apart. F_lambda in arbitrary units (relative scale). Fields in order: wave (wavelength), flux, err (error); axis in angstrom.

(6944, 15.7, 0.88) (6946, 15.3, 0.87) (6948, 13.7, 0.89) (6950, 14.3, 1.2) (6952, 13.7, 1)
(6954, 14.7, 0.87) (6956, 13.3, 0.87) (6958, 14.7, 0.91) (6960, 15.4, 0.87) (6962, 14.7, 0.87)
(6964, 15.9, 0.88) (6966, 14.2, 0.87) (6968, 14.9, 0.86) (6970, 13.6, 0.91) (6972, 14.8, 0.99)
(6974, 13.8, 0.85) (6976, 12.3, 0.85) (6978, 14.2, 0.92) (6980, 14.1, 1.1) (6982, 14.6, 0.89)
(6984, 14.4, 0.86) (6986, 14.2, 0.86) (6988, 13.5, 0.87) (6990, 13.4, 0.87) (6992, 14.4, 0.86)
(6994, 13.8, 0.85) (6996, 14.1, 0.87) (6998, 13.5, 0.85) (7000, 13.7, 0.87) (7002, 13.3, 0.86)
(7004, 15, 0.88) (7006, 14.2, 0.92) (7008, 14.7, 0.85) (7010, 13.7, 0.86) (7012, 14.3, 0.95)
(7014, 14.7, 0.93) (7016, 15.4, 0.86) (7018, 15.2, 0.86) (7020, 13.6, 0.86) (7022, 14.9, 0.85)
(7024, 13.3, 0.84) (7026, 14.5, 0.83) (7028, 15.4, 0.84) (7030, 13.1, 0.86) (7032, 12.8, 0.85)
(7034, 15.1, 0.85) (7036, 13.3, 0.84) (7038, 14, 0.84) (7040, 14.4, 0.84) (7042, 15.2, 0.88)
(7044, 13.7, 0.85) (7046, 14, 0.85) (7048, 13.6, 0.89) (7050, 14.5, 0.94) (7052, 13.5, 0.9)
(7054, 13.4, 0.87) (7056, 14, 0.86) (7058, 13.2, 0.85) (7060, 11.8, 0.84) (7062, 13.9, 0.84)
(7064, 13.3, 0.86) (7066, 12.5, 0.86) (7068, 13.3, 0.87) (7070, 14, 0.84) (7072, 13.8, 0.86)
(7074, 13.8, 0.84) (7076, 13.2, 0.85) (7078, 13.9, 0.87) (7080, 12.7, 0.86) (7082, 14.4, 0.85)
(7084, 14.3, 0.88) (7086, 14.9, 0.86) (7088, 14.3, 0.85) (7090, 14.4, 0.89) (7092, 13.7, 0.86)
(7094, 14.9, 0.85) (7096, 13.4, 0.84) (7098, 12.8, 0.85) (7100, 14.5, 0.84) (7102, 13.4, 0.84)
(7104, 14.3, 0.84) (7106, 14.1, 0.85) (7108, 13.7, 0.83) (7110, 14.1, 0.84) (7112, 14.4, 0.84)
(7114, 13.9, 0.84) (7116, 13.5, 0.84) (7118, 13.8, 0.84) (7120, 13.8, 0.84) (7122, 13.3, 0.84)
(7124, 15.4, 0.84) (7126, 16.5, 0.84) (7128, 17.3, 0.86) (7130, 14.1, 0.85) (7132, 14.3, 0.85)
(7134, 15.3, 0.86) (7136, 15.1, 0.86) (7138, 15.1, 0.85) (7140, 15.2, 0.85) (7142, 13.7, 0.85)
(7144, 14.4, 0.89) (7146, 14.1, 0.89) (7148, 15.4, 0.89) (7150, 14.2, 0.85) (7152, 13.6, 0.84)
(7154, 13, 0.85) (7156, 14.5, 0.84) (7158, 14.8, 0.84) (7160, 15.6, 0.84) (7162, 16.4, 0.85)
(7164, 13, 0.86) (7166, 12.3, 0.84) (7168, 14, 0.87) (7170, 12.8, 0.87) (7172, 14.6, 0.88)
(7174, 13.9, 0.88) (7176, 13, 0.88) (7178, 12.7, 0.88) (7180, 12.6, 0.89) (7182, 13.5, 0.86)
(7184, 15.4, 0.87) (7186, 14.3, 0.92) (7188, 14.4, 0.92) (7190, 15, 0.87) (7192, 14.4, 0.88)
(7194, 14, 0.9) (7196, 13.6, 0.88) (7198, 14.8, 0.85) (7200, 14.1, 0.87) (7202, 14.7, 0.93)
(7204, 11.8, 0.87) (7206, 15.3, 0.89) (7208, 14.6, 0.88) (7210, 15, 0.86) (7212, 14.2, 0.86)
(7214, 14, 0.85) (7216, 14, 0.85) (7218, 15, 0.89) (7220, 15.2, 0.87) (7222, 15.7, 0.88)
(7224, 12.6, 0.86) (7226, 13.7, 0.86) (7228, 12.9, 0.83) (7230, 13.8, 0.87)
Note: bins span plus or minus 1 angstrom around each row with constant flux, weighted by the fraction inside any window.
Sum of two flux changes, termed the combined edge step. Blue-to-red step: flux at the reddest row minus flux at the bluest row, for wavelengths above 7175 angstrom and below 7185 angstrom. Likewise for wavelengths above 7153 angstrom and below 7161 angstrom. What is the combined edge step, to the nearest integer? 5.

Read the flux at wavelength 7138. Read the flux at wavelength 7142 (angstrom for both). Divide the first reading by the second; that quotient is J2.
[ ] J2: 1.10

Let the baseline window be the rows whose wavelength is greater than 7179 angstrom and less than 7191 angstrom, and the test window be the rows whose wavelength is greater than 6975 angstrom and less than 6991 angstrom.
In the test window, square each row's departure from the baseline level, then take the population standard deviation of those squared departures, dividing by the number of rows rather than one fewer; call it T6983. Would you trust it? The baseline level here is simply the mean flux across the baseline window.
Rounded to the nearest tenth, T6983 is 1.2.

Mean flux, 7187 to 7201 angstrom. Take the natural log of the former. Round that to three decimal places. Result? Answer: 2.662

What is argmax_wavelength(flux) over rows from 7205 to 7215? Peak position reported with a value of 7206 angstrom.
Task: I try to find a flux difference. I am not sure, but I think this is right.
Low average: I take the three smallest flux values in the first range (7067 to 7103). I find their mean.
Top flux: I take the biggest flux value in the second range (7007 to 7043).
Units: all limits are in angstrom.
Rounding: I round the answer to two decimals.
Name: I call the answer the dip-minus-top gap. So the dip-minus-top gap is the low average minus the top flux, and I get -2.50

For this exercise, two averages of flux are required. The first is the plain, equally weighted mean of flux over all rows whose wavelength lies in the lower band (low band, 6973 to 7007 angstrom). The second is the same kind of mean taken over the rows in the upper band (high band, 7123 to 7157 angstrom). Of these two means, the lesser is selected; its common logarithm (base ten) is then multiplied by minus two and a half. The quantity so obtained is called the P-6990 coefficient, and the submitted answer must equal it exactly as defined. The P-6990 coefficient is -2.858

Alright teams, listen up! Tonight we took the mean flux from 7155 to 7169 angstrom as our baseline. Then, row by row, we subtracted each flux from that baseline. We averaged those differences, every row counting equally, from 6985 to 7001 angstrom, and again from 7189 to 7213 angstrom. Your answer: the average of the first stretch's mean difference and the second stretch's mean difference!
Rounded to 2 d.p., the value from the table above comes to 0.31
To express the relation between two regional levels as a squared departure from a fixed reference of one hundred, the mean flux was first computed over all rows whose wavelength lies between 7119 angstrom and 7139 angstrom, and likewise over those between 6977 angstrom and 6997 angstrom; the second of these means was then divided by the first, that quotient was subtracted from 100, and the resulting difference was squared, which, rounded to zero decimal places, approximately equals 9814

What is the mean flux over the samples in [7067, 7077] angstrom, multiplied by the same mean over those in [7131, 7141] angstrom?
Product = 204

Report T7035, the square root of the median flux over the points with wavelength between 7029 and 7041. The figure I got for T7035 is 3.69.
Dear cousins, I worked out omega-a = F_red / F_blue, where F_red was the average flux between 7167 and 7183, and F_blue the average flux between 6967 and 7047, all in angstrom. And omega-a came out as 0.948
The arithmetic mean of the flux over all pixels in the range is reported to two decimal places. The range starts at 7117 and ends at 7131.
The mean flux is 14.89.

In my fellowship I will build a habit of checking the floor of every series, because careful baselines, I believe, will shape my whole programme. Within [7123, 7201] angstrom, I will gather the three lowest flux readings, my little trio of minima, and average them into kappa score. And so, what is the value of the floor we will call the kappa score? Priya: 12.5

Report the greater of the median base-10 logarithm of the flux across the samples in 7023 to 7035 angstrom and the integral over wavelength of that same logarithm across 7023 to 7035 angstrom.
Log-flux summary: 13.8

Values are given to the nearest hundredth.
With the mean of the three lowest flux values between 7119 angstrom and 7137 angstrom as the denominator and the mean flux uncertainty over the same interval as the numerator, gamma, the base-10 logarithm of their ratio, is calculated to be -1.21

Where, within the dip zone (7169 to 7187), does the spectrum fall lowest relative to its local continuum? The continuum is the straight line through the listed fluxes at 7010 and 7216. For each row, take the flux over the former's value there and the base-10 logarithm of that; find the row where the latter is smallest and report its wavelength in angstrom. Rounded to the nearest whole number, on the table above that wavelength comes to 7180 angstrom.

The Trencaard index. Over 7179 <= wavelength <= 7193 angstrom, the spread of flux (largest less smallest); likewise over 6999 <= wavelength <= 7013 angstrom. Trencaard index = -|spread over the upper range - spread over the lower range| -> -1.1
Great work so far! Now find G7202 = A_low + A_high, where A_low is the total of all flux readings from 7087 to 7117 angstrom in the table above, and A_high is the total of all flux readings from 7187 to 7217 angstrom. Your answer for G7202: 423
